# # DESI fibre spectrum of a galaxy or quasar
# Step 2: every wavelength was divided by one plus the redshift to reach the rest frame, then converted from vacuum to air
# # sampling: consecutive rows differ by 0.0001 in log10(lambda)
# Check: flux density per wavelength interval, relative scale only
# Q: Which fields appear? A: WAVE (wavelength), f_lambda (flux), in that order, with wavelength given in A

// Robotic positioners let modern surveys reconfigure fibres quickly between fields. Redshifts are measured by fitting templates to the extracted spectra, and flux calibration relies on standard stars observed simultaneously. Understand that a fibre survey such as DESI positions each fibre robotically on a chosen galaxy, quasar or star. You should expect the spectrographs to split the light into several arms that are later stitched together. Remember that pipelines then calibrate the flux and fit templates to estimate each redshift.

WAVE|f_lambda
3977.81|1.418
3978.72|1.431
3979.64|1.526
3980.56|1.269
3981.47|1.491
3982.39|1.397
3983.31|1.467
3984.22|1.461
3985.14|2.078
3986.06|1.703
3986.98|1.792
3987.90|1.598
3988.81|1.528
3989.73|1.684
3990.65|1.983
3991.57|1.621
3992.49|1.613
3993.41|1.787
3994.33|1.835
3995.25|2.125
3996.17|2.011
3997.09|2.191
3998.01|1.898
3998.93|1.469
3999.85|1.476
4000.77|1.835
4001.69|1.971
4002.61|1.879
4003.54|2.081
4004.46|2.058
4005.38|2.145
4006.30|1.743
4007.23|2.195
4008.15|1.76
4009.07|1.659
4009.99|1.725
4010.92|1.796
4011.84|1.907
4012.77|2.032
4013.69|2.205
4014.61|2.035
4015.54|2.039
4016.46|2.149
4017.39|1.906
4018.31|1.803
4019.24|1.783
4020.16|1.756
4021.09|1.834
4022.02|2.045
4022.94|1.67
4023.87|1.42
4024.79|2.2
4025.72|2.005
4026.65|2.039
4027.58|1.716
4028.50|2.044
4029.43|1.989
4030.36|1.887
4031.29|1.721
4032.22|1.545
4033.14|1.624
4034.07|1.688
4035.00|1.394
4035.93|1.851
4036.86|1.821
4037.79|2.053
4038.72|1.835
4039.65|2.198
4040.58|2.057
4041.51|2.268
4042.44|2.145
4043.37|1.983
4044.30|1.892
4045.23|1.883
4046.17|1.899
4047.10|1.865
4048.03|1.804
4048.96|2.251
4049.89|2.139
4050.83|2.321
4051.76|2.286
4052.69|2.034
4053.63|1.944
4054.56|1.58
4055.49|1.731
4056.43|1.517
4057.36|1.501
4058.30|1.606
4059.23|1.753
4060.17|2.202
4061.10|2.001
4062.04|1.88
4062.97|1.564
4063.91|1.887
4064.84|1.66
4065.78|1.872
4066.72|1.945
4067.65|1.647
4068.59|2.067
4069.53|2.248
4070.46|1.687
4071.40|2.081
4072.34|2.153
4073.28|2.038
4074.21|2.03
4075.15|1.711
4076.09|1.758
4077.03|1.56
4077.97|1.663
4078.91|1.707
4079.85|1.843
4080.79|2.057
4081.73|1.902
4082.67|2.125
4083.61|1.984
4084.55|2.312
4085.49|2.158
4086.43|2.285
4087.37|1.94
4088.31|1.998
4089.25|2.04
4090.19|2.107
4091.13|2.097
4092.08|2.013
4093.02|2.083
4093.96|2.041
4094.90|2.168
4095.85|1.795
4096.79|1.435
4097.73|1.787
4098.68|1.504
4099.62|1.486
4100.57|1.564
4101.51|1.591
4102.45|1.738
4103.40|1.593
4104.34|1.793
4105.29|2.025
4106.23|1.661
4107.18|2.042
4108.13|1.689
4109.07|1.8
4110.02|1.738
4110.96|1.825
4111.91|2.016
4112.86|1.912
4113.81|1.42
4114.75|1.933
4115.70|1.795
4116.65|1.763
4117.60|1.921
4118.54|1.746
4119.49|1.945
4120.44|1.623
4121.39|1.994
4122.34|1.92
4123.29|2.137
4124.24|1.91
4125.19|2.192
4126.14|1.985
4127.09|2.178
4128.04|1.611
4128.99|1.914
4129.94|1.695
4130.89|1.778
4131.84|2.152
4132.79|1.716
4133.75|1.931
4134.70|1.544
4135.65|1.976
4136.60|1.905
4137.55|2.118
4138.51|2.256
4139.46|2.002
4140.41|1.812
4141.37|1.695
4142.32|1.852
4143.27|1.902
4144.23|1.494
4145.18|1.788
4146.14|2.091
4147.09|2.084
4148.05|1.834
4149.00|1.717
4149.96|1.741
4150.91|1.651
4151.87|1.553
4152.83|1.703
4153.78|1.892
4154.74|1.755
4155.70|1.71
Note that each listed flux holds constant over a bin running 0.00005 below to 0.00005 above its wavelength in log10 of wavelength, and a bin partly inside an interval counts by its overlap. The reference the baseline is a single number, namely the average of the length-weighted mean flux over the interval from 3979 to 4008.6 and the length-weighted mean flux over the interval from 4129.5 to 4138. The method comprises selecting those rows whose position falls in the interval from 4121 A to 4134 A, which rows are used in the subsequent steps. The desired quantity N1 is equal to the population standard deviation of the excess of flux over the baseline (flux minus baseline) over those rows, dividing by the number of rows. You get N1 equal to 0.180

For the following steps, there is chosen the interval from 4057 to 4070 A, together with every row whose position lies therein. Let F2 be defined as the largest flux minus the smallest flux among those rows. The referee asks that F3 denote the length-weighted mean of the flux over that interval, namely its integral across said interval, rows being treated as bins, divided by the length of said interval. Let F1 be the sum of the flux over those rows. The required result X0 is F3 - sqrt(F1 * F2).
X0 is -2.5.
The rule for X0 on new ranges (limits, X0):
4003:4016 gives -1.9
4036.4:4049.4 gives -1.6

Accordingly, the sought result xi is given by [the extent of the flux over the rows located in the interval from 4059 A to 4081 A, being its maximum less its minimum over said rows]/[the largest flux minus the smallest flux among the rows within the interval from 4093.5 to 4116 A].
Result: 0.92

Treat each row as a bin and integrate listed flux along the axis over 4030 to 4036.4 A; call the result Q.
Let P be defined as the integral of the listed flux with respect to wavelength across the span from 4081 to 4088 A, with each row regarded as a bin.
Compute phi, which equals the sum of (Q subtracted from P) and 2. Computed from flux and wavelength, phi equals 6.0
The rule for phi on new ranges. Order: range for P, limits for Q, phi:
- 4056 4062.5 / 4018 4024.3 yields 2.5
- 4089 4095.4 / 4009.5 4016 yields 2.5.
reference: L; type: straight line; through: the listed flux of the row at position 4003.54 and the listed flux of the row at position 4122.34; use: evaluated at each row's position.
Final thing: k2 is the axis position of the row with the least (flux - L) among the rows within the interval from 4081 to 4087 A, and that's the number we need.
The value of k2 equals 4081.73 A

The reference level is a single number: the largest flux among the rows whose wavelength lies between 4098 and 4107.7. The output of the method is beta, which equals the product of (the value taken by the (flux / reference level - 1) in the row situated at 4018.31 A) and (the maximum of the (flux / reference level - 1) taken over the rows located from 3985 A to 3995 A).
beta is -0.002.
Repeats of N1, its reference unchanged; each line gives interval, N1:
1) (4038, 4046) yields 0.150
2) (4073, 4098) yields 0.210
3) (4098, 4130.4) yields 0.198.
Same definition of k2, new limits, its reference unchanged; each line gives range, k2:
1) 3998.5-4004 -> 3998.93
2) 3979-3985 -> 3980.56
